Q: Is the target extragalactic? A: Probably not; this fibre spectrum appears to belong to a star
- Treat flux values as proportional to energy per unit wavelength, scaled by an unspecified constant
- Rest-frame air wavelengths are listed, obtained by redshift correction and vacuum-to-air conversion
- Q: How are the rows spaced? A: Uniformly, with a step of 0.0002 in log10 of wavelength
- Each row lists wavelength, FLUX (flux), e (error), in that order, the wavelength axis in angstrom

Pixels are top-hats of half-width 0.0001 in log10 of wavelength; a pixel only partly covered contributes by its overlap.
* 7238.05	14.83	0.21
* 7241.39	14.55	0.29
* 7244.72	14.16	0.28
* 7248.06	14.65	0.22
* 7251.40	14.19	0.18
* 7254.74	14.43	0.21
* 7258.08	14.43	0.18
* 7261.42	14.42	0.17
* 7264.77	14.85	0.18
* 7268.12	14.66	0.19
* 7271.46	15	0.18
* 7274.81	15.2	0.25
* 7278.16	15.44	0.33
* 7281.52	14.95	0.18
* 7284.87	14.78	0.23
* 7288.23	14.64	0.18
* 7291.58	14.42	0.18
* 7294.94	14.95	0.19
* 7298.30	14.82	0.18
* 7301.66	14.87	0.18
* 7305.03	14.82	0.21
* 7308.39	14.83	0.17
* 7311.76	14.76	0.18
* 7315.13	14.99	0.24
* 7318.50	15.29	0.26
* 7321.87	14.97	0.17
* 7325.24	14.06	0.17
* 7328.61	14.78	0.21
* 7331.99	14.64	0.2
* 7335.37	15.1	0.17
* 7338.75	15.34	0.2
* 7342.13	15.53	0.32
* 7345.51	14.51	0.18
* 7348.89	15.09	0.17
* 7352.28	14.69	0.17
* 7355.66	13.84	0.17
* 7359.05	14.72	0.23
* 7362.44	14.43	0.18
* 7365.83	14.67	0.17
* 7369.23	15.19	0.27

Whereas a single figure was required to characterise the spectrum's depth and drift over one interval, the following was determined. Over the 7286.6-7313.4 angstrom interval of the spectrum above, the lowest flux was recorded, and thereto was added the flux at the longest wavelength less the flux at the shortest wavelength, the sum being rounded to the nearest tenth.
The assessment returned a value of 14.5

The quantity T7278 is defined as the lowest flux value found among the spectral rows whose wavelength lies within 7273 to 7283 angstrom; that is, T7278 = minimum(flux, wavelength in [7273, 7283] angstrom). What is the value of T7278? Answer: 14.95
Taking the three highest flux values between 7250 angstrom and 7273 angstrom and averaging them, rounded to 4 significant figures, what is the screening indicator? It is 14.84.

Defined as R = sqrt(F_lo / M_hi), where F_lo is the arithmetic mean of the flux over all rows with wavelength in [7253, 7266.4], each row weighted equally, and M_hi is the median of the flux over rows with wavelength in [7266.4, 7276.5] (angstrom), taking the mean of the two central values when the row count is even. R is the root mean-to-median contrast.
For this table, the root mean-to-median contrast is 0.984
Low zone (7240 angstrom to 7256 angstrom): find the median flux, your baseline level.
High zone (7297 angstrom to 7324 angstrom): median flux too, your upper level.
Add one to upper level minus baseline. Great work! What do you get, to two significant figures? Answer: 1.4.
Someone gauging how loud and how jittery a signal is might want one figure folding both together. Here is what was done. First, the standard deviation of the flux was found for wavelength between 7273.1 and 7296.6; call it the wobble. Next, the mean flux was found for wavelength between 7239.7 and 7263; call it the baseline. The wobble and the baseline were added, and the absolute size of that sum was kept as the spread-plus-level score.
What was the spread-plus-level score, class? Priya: 14.7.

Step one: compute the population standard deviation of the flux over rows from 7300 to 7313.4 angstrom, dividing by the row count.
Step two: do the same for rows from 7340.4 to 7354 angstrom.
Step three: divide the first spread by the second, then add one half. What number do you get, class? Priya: 0.60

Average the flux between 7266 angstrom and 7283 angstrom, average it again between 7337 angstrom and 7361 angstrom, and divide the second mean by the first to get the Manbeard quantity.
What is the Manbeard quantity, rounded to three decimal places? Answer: 0.985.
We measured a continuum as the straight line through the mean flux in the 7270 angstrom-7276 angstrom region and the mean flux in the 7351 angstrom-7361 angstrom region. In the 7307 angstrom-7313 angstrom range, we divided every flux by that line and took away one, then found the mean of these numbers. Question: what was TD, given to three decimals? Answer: 0.000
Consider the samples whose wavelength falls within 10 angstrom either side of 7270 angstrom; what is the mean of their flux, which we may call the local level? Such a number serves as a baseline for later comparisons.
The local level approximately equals 14.9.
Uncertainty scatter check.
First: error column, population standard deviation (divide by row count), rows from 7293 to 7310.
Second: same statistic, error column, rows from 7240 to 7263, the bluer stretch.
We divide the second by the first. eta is 3.3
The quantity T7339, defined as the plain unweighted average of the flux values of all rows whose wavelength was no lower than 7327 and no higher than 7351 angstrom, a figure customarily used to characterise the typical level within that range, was 15.0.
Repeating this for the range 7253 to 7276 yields 14.7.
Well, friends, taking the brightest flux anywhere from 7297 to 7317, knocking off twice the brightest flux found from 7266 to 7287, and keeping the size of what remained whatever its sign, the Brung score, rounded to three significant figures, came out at 15.9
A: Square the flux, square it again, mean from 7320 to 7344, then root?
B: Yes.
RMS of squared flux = 223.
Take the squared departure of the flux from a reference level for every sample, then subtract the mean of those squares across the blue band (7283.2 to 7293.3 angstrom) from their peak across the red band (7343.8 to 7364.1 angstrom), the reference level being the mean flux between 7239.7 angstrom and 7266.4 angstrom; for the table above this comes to 0.35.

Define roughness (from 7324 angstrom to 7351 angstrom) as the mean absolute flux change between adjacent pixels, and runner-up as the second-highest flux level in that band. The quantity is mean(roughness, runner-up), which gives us 7.9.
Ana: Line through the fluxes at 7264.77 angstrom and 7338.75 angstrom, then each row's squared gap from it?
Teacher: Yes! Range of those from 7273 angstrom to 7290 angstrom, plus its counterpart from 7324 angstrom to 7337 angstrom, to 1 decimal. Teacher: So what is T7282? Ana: 1.6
